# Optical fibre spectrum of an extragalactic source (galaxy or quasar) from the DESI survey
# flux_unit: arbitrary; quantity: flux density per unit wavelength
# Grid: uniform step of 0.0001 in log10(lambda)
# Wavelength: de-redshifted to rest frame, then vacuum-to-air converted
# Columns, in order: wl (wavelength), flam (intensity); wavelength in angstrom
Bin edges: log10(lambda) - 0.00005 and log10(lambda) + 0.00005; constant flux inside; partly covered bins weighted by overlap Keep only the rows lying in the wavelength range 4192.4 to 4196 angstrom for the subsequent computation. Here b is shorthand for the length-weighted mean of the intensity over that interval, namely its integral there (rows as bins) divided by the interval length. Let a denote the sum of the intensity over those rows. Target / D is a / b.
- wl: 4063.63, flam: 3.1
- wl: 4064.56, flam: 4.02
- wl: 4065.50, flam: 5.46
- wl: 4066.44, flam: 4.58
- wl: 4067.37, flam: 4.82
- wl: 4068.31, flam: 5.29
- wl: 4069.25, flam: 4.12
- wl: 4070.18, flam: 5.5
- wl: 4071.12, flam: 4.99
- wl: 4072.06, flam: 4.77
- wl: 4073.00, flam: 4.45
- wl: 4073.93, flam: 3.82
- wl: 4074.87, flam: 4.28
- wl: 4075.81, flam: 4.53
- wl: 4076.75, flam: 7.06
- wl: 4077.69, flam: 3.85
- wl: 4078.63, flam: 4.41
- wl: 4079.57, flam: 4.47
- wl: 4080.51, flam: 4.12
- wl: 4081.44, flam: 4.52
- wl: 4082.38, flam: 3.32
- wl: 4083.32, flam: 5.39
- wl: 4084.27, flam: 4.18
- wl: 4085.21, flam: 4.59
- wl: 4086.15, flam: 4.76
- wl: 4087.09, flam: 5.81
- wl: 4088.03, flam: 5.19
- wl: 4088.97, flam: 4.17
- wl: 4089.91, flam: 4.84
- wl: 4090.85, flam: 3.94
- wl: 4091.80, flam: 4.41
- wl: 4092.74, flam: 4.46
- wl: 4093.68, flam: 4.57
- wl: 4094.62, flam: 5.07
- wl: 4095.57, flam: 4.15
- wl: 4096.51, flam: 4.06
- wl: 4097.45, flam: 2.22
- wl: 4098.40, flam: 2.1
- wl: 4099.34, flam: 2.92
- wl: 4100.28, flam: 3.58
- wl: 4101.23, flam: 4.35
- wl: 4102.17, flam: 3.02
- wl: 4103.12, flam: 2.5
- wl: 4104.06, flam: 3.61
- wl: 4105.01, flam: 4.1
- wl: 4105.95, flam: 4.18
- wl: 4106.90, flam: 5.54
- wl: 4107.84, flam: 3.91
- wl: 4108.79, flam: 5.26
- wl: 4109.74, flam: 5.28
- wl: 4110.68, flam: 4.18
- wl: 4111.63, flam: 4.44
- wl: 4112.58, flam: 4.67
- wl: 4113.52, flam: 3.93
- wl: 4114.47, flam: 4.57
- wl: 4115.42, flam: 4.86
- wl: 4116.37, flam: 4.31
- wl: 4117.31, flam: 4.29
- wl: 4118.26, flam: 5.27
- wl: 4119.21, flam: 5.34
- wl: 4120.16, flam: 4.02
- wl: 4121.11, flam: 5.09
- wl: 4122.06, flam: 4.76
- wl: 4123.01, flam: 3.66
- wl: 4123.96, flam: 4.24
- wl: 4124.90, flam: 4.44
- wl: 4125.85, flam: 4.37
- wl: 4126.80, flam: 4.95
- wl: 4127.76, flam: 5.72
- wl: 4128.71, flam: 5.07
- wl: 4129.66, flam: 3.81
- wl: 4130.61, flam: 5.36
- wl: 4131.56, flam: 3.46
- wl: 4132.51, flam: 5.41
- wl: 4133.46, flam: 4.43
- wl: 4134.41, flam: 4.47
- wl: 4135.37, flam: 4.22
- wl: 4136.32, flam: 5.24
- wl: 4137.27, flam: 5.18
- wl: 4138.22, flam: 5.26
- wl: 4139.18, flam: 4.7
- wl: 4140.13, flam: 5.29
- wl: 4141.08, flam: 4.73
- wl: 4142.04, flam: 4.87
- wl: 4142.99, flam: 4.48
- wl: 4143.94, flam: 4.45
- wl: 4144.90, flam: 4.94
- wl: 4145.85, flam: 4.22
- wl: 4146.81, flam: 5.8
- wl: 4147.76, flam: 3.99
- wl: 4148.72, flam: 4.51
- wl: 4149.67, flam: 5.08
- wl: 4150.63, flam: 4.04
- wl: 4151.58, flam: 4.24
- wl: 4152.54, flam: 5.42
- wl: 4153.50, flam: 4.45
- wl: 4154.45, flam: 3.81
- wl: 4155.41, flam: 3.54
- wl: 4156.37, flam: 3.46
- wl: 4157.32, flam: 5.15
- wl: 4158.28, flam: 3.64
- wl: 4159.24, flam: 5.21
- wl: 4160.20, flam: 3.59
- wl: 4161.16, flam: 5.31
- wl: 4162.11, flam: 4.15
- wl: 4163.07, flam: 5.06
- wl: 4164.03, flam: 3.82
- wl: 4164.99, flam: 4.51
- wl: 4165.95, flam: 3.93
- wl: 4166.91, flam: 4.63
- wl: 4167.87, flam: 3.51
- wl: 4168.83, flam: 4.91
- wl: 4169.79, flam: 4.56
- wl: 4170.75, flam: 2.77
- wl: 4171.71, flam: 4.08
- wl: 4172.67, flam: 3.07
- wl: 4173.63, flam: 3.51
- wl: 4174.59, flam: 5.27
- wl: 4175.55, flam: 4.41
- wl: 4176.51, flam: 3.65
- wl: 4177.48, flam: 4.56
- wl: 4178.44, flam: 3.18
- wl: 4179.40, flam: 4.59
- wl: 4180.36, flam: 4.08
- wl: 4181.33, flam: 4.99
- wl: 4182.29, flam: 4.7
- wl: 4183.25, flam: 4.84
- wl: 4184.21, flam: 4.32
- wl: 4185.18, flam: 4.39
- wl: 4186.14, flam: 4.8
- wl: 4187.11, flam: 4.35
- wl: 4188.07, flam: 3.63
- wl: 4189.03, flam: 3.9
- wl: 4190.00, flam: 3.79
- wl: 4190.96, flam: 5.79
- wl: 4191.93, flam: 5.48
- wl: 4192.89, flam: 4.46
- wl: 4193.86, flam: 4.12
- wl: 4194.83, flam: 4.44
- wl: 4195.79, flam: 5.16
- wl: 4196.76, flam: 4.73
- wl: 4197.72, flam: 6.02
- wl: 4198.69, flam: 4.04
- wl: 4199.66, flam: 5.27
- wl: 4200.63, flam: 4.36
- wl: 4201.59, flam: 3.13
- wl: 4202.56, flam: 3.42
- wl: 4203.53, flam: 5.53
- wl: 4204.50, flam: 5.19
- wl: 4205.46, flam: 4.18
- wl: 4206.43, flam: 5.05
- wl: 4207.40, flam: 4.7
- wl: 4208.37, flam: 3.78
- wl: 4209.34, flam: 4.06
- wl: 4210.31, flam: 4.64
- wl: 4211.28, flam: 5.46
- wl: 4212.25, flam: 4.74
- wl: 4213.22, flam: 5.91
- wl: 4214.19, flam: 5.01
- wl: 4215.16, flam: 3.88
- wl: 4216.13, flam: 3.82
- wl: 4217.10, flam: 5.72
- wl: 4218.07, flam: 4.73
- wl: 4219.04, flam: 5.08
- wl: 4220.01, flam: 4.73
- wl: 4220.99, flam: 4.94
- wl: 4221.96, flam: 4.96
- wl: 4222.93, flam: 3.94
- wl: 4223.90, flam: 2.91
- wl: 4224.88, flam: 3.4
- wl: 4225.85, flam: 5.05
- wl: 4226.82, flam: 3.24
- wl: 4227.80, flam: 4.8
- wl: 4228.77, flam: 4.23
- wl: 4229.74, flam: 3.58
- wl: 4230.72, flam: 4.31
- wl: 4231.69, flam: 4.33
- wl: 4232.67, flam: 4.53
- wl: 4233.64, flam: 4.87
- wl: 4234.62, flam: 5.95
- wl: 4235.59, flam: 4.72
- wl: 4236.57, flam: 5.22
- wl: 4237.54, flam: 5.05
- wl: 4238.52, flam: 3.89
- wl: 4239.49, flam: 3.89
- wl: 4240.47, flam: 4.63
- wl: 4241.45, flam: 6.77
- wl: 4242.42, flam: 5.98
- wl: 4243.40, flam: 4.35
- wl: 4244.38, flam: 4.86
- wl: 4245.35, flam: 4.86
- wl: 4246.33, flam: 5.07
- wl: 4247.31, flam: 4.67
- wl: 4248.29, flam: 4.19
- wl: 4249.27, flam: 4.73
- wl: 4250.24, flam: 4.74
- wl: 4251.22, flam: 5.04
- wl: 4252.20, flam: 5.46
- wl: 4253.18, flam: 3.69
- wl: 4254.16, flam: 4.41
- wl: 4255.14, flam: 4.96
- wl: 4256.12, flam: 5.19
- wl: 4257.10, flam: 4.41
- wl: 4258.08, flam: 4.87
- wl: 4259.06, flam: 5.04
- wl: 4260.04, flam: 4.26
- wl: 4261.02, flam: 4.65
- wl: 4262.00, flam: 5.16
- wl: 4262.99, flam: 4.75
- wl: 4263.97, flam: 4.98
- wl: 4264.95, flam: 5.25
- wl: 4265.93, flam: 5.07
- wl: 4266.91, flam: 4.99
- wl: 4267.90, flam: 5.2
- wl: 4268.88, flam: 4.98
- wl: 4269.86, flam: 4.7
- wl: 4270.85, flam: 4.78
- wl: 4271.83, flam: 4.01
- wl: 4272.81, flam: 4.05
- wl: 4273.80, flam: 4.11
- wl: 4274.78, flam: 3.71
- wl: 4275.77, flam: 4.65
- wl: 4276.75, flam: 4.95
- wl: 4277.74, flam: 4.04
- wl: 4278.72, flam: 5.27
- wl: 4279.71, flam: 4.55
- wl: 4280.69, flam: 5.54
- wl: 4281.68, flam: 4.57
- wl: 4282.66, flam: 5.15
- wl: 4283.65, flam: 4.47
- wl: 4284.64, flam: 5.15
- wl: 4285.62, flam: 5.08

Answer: 4.04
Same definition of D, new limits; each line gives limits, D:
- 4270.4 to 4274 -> 3.99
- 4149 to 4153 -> 4.01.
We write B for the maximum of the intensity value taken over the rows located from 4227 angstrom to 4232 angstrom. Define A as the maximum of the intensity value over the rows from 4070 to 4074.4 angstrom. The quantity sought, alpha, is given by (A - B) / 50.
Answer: 0.014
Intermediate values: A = 5.5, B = 4.8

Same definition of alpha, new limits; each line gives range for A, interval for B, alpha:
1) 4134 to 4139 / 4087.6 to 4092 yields 0.001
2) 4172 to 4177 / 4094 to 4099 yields 0.004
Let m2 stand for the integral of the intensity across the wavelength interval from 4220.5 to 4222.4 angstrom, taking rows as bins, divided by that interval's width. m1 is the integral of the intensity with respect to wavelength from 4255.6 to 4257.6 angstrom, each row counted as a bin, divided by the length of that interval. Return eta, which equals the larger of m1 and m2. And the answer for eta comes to 4.9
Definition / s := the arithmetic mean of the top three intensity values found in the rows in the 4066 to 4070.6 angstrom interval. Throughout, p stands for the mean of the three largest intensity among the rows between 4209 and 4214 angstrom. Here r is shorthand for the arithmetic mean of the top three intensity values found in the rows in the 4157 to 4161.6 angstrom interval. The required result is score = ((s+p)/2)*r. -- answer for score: 27.6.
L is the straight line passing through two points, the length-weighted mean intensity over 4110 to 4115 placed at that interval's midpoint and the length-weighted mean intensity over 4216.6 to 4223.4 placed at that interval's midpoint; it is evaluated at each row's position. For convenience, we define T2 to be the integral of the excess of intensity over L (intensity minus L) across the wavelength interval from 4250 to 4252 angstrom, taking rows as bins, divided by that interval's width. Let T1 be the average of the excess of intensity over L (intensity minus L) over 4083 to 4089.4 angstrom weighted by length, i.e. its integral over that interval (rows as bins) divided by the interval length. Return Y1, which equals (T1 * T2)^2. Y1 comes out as 0.00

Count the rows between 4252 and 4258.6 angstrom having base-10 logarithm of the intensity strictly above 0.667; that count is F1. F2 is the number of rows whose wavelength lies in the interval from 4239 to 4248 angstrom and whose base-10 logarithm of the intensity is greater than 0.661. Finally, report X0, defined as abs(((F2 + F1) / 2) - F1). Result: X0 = 1.5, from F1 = 4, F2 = 7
